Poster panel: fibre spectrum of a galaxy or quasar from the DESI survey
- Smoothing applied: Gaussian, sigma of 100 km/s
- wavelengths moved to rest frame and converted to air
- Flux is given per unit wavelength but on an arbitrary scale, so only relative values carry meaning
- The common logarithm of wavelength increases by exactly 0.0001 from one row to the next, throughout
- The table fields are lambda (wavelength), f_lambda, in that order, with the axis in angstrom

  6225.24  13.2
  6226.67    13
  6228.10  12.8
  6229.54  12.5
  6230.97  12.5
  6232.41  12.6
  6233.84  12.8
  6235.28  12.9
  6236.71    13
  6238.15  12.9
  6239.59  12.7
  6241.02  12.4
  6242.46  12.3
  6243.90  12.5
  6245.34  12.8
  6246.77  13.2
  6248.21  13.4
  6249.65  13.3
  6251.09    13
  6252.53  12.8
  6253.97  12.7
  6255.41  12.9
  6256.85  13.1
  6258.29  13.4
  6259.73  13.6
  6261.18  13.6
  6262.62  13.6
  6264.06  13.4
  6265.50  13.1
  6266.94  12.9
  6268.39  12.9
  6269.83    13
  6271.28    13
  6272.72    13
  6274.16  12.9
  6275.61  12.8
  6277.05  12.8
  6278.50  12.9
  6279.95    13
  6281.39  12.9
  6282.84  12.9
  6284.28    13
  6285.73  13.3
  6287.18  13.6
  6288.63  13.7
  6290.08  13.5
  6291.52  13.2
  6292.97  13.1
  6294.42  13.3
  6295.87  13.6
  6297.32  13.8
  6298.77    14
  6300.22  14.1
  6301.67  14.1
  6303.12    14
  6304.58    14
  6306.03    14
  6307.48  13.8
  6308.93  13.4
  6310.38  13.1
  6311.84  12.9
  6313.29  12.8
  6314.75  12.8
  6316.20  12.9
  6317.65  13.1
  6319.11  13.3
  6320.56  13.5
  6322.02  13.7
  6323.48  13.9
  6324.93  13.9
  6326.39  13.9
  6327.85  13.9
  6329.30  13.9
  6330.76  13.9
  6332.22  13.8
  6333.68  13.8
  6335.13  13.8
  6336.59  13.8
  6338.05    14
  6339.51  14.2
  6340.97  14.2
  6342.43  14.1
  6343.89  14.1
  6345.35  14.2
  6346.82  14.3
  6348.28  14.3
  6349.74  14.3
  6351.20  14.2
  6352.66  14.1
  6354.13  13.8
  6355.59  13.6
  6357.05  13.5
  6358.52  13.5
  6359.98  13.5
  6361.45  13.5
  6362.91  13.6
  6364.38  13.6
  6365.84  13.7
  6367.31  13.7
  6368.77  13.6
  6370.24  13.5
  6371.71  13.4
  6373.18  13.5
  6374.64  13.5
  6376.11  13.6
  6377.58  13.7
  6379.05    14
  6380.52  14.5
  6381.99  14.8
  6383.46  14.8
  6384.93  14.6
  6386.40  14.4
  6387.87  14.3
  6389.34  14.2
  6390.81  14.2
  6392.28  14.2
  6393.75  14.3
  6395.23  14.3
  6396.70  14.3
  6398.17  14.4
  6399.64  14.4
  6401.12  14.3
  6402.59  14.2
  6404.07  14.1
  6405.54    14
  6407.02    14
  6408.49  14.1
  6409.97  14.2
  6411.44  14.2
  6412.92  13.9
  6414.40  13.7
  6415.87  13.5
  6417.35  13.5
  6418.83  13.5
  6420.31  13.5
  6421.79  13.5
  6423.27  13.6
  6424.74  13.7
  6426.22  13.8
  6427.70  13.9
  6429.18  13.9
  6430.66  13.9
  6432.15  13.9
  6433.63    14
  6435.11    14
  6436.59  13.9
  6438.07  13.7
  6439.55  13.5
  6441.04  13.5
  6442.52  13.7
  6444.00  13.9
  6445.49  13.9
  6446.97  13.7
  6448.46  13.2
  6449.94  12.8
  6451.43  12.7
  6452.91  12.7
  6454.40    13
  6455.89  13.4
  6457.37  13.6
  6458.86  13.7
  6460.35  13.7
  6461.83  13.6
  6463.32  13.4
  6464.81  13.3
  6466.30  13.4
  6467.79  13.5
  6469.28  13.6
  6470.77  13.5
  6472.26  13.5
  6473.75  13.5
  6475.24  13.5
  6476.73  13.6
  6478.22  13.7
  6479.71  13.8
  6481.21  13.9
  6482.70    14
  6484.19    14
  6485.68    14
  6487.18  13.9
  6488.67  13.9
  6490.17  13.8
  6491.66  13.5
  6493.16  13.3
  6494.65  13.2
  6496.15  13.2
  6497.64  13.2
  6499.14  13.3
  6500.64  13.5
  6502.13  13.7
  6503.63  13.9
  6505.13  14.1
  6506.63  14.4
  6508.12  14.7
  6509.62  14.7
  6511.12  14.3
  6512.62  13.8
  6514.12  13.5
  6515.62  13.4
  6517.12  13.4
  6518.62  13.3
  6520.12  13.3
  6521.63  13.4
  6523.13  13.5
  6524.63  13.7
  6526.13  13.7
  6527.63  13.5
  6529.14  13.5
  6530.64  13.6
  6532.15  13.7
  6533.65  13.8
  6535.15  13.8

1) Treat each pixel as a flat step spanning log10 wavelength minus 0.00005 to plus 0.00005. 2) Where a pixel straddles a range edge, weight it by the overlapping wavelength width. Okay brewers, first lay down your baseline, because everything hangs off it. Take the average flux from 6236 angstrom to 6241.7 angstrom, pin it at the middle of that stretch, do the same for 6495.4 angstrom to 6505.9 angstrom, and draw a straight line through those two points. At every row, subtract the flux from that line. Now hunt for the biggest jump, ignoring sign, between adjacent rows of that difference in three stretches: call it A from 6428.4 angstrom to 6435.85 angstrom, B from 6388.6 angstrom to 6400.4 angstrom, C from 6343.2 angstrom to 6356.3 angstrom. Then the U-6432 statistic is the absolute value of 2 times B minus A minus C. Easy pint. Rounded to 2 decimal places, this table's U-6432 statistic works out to 0.21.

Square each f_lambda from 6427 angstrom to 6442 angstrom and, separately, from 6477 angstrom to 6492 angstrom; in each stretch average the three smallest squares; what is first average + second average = 371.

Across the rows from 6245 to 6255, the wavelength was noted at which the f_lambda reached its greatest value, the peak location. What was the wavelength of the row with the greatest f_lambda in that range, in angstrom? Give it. 6248.21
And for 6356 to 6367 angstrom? 6365.84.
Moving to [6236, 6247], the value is 6246.77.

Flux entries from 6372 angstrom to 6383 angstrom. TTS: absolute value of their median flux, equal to 13.7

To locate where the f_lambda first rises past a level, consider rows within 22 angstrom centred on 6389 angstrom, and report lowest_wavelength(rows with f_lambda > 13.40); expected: 6379.05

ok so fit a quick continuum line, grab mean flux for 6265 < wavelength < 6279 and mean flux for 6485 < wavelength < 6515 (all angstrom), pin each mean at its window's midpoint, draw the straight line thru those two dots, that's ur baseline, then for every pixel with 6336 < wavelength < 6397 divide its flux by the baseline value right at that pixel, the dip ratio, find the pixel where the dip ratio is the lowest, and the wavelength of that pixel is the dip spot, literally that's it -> 6371.71 angstrom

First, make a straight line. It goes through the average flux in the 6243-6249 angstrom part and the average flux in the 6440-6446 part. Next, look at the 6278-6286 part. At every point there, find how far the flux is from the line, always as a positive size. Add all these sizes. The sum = 1.0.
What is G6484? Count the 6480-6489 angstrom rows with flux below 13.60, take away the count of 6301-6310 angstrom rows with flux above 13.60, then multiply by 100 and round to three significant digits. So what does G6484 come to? -500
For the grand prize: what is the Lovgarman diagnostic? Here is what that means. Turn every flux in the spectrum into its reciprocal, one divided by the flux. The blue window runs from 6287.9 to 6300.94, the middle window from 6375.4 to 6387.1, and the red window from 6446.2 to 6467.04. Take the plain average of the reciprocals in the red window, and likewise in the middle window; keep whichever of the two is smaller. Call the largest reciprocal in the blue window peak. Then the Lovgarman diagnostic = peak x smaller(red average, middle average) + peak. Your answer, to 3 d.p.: 0.082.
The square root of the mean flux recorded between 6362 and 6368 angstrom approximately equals 3.69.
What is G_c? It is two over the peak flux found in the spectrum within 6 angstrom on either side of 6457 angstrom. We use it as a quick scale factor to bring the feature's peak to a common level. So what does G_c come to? 0.146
